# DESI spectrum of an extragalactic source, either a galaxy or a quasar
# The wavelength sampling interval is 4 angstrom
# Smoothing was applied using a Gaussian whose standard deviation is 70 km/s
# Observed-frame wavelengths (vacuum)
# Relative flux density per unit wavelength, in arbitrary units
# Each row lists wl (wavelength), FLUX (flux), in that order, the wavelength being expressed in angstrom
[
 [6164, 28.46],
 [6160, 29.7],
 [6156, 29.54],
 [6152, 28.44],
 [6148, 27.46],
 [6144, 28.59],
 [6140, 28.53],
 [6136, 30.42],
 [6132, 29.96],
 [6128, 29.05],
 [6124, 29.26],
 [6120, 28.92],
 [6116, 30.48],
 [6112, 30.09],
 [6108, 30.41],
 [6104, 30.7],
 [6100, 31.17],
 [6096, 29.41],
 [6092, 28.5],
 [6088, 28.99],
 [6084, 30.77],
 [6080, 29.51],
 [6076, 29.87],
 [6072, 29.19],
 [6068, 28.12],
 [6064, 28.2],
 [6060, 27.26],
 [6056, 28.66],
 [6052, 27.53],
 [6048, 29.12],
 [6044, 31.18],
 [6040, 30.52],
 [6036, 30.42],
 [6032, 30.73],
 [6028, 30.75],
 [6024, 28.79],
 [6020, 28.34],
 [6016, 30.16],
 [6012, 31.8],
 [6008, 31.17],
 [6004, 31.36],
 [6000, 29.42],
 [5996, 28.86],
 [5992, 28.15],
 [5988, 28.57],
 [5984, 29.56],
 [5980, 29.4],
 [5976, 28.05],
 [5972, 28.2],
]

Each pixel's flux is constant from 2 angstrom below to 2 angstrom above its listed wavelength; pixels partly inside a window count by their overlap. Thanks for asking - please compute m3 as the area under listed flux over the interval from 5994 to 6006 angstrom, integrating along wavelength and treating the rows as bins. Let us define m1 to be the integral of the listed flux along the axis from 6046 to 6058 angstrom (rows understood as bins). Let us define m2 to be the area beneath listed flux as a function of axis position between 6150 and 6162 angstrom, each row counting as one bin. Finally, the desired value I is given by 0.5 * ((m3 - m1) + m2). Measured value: 184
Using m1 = 341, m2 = 351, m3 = 359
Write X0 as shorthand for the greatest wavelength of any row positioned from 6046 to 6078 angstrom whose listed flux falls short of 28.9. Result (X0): 6068 angstrom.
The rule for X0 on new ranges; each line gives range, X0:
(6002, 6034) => 6024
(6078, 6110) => 6092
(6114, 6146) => 6144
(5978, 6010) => 5996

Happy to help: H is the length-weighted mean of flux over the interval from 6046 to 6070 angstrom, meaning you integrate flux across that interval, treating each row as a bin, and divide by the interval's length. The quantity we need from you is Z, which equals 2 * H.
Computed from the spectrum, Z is 56.3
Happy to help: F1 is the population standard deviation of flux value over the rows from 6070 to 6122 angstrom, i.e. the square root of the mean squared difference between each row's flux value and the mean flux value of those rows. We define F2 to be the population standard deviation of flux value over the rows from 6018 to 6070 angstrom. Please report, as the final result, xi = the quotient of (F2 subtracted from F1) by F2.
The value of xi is -0.39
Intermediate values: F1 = 0.80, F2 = 1.3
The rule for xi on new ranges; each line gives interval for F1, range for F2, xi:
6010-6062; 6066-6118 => 0.55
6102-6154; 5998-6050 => -0.06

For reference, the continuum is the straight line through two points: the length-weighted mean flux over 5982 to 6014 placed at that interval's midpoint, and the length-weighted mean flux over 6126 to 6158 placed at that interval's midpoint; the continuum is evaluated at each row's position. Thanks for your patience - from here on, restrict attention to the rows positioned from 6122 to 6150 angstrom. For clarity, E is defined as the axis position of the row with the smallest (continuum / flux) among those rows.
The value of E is 6136 angstrom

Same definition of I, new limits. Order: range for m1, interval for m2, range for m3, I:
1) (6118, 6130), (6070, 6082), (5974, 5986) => 177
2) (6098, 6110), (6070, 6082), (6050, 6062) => 159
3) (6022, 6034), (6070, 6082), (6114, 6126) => 174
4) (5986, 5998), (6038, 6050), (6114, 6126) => 188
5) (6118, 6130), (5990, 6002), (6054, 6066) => 167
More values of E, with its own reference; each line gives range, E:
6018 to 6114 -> 6100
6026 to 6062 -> 6044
